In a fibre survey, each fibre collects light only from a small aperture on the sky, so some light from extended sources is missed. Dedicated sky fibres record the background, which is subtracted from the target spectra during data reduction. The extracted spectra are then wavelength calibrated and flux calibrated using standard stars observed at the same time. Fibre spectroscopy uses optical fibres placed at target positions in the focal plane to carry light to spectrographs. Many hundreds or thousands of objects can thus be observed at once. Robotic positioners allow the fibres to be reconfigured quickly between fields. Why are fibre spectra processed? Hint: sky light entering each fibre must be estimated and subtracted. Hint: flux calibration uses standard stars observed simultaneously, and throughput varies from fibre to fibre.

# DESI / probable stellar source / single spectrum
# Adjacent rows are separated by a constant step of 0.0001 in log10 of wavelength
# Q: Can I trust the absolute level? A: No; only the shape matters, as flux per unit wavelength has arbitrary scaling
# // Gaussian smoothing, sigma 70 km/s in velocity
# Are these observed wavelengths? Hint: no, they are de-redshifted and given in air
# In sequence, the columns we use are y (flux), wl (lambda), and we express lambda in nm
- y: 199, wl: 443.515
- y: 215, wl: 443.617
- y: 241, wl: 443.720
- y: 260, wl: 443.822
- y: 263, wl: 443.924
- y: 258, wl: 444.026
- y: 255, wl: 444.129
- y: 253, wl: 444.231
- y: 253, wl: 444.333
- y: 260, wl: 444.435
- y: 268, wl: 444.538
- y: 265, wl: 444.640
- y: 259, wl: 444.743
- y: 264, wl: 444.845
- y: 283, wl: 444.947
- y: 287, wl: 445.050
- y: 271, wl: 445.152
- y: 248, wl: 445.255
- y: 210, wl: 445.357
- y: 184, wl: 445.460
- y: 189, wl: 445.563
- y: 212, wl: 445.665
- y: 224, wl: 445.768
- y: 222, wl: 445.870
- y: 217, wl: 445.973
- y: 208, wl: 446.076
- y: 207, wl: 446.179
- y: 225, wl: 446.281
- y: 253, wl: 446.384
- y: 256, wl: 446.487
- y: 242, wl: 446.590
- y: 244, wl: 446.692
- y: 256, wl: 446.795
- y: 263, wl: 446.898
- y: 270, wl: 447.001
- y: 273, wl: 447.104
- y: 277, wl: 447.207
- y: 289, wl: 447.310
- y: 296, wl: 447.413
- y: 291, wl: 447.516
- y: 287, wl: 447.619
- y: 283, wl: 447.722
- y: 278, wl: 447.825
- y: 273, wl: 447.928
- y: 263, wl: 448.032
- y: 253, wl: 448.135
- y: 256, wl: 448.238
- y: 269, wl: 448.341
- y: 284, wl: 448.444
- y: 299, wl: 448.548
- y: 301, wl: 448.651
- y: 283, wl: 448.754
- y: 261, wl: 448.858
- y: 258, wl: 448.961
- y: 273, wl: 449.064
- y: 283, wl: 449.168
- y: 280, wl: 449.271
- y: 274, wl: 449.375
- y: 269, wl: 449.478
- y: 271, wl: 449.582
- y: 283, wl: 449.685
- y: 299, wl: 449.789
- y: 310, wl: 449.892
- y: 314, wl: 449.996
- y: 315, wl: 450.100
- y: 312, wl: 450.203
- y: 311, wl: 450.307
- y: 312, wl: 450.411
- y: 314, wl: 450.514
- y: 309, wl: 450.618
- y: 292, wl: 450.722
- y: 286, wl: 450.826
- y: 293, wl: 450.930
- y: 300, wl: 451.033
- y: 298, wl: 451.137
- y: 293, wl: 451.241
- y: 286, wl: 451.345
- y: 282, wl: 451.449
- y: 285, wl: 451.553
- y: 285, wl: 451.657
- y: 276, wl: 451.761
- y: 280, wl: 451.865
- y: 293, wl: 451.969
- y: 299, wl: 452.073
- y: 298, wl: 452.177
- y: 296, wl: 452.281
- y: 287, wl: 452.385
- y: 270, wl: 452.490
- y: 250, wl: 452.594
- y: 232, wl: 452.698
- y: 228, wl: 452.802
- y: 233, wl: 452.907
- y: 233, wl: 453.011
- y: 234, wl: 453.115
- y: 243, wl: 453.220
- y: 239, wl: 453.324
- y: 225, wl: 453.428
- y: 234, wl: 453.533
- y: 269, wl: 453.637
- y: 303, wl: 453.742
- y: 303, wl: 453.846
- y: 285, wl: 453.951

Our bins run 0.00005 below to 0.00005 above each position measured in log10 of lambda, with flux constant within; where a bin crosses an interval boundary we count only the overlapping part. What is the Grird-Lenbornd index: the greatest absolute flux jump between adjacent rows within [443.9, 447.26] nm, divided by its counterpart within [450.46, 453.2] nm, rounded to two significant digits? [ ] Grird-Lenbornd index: 1.9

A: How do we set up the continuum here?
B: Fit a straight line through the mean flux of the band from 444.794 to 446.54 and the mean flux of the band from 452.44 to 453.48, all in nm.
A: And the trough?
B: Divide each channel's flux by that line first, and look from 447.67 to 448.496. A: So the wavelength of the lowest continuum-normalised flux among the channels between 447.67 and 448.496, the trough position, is 448.135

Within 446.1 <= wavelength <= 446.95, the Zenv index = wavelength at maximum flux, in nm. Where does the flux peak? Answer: 446.898 nm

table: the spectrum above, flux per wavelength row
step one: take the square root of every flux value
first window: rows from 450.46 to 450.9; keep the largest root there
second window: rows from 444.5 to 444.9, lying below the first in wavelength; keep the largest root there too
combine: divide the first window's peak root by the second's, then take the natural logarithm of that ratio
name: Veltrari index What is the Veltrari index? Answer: 0.08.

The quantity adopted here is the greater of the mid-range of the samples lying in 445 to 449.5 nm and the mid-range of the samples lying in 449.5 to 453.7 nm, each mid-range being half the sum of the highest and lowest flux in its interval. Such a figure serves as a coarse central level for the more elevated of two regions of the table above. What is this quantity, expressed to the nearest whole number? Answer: 270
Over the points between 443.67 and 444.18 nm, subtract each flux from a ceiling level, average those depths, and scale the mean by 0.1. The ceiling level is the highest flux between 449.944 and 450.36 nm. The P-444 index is 6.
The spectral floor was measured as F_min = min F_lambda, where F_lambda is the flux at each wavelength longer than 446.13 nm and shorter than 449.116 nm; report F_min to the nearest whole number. 207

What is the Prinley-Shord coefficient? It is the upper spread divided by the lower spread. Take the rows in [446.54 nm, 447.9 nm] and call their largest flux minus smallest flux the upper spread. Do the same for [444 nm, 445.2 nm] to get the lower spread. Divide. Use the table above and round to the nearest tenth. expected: 1.6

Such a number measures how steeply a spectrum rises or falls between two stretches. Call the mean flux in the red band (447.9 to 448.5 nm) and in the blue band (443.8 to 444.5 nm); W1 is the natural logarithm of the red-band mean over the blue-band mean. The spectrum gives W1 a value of 0.03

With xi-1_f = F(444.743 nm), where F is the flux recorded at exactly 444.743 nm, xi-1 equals 259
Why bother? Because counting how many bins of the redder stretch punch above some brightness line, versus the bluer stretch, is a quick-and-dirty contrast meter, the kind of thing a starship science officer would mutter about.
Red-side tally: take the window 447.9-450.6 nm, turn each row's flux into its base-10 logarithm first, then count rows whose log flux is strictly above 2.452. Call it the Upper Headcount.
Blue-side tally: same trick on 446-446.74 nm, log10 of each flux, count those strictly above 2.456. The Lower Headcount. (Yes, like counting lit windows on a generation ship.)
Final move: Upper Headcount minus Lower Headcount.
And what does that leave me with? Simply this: 11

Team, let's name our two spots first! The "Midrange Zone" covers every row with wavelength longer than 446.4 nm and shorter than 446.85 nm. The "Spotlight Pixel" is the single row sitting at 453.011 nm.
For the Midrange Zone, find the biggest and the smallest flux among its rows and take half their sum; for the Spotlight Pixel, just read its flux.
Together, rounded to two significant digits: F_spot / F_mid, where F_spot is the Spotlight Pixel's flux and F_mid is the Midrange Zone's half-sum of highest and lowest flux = 0.94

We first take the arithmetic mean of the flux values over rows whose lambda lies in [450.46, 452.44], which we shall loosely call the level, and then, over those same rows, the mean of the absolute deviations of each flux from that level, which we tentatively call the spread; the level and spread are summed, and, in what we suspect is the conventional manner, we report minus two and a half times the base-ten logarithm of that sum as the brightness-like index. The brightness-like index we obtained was -6.19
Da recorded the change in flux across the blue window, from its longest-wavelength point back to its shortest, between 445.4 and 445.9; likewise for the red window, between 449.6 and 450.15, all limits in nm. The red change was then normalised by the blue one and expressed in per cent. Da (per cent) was 84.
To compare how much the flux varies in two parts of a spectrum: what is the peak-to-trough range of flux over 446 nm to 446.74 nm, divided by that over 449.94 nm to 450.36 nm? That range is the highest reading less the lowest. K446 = 12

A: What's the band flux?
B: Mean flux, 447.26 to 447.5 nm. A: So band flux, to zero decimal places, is 292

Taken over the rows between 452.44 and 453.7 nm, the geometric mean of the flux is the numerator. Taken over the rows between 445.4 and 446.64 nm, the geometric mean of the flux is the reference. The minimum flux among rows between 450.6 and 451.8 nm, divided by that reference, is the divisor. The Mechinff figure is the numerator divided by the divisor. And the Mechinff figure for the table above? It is 191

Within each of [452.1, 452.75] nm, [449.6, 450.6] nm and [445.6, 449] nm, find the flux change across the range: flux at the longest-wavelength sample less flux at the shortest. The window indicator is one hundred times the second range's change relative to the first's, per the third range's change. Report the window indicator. -1.0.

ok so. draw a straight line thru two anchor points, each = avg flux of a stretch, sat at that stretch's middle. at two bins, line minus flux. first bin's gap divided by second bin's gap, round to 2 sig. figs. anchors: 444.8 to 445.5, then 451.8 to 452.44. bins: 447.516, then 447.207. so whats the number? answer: 1.8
